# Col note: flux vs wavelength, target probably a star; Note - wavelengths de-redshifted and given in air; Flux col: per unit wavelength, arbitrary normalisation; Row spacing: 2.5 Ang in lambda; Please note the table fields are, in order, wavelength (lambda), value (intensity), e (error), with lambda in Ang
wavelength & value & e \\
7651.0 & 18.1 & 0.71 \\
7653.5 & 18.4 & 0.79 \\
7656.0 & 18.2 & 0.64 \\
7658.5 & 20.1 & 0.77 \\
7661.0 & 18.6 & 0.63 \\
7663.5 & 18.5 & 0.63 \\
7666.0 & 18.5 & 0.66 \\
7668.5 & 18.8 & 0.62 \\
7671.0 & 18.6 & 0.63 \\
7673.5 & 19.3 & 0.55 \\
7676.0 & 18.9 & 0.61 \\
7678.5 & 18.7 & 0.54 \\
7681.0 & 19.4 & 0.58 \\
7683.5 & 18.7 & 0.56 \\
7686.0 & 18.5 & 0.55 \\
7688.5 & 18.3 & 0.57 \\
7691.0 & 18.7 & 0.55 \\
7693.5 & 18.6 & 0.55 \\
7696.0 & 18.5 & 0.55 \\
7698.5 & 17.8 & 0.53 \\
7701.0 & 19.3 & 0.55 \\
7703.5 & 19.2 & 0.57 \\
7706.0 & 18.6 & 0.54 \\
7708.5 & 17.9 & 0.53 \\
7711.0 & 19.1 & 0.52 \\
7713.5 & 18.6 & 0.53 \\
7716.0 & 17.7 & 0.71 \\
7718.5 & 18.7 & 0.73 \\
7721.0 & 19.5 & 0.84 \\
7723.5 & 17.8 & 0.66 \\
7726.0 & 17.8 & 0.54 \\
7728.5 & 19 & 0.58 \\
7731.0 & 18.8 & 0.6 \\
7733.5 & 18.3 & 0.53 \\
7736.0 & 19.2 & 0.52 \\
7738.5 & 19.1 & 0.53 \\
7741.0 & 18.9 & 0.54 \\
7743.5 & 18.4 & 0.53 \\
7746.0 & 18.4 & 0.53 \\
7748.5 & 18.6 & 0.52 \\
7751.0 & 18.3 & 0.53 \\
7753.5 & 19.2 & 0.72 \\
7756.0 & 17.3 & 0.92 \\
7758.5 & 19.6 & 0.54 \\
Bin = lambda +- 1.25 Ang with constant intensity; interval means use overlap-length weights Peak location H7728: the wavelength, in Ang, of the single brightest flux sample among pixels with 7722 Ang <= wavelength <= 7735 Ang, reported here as 7728.5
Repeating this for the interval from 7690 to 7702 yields 7701.0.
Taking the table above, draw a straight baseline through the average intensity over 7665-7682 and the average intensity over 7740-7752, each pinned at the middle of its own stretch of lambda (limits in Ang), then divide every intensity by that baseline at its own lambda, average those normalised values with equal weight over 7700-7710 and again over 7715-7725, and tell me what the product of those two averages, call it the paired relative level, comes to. 0.989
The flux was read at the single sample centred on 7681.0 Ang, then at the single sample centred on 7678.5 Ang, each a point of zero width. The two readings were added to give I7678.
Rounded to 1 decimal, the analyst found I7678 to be 38.1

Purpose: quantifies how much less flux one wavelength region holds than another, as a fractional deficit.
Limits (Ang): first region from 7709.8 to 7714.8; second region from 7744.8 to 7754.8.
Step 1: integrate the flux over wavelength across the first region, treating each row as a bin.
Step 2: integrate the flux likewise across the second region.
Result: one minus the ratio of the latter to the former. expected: -1.0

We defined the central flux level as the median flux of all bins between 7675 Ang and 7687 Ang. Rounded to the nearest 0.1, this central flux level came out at 18.7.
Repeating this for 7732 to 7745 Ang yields 18.9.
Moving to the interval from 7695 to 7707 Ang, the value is 18.6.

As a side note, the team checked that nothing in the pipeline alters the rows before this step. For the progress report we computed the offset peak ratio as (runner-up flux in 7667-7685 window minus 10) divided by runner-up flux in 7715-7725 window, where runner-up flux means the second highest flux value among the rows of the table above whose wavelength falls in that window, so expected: 0.497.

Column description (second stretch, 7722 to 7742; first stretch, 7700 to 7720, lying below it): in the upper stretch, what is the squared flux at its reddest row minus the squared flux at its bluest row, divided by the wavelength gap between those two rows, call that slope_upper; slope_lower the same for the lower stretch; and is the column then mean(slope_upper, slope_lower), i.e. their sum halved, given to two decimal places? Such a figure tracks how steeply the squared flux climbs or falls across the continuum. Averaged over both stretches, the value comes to 0.50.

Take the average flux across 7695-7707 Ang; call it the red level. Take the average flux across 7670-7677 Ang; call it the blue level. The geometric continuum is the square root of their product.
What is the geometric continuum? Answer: 18.8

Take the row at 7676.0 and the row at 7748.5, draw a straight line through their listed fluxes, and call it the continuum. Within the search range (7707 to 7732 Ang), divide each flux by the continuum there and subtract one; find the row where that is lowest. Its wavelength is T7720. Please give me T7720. 7716.0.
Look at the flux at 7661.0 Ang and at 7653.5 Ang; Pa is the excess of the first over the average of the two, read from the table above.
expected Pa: 0.10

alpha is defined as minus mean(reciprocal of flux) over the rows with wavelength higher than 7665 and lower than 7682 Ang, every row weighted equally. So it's -0.0530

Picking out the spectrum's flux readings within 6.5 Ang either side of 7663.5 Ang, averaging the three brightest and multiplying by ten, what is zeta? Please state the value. 192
